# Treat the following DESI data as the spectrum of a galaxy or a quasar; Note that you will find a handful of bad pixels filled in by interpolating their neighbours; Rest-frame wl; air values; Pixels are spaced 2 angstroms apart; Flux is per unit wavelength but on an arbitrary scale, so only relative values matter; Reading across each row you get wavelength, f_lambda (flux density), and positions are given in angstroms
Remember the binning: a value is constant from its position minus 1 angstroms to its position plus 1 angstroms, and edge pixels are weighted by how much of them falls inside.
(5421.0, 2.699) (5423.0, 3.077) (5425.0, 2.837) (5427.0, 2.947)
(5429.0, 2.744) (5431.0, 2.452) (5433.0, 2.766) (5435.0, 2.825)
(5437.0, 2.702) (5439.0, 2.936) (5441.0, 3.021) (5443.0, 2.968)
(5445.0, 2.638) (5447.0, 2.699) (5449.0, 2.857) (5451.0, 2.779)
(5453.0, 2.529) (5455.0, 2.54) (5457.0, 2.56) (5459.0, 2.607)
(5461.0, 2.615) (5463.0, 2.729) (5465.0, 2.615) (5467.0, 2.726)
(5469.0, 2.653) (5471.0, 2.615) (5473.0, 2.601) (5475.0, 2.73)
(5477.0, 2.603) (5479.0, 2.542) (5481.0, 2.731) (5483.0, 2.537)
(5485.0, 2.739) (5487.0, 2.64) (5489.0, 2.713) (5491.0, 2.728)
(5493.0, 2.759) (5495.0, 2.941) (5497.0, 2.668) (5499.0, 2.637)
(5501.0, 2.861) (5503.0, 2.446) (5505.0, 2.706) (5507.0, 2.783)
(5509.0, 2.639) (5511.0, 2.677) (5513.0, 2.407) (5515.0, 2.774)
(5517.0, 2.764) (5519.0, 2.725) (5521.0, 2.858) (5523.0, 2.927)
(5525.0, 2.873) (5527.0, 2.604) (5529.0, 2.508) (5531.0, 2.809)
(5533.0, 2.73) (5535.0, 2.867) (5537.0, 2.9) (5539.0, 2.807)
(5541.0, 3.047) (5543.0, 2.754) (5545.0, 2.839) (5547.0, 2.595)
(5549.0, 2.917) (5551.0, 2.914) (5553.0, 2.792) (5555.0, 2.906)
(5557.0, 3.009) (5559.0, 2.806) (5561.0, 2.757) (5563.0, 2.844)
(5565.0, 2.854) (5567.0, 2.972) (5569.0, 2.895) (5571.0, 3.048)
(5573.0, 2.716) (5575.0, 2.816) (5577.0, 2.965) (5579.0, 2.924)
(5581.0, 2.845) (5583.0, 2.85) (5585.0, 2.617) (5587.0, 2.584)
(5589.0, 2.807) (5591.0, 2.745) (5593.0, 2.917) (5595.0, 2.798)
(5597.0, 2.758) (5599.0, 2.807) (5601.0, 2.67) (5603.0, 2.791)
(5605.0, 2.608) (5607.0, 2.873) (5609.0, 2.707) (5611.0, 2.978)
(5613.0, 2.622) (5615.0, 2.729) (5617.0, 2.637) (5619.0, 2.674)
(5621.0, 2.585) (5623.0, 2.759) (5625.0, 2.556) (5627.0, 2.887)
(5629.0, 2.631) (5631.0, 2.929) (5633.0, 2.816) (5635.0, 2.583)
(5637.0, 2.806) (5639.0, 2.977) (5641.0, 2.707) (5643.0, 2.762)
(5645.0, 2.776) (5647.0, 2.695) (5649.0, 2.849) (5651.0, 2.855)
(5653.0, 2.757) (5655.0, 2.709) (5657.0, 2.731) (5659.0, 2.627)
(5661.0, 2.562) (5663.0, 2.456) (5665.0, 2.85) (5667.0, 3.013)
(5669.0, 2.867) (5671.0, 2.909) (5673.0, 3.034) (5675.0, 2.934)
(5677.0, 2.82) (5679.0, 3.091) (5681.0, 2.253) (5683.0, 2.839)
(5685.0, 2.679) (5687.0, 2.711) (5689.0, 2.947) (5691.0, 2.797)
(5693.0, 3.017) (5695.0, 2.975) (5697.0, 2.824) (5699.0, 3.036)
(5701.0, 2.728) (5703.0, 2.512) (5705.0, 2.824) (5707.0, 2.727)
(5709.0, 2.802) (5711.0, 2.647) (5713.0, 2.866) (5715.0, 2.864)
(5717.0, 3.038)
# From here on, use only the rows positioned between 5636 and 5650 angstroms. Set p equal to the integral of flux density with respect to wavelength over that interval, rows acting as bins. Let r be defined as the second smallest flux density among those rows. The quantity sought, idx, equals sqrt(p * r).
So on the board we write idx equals 10.3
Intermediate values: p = 39.1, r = 2.707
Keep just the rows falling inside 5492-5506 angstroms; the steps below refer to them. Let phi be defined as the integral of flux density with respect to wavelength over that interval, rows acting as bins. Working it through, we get 38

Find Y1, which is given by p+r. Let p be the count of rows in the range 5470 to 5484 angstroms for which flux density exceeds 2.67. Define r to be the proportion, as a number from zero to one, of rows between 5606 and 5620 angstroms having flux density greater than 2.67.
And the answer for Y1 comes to 2.7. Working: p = 2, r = 0.7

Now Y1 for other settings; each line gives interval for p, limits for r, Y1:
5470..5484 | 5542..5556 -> 2.9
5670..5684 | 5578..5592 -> 6.7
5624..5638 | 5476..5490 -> 4.4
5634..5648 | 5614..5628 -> 6.6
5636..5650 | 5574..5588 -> 7.7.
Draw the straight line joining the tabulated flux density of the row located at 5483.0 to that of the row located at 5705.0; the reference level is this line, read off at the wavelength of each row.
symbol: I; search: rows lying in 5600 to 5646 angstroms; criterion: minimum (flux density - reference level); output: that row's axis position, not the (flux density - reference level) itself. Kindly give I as 5625.0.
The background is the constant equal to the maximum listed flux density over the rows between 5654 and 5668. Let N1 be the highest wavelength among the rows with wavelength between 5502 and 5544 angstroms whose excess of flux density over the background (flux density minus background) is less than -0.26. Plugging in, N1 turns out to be 5533.0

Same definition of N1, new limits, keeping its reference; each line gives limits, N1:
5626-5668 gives 5663.0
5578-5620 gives 5619.0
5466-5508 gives 5505.0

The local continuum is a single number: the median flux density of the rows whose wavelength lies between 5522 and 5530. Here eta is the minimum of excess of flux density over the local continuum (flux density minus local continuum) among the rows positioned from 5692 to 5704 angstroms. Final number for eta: -0.23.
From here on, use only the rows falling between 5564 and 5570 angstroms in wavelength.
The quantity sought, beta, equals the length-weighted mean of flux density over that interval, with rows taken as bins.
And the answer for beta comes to 2.91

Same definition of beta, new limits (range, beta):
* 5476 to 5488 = 2.63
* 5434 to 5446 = 2.85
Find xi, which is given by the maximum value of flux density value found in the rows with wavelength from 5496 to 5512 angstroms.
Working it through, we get 2.861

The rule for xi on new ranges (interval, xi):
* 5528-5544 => 3.047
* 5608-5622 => 2.978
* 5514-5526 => 2.927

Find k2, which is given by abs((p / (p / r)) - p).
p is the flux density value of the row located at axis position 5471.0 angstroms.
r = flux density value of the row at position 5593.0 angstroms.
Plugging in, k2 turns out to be 0.30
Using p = 2.615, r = 2.917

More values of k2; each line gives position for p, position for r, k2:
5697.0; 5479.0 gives 0.28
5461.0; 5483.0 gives 0.08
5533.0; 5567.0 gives 0.24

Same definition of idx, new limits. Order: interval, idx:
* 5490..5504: 10.0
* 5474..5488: 9.7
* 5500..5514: 9.5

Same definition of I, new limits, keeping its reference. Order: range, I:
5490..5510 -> 5503.0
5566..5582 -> 5573.0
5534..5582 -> 5547.0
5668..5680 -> 5677.0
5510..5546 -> 5513.0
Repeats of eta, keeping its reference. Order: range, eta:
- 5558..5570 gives 0.02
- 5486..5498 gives -0.10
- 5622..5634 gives -0.18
